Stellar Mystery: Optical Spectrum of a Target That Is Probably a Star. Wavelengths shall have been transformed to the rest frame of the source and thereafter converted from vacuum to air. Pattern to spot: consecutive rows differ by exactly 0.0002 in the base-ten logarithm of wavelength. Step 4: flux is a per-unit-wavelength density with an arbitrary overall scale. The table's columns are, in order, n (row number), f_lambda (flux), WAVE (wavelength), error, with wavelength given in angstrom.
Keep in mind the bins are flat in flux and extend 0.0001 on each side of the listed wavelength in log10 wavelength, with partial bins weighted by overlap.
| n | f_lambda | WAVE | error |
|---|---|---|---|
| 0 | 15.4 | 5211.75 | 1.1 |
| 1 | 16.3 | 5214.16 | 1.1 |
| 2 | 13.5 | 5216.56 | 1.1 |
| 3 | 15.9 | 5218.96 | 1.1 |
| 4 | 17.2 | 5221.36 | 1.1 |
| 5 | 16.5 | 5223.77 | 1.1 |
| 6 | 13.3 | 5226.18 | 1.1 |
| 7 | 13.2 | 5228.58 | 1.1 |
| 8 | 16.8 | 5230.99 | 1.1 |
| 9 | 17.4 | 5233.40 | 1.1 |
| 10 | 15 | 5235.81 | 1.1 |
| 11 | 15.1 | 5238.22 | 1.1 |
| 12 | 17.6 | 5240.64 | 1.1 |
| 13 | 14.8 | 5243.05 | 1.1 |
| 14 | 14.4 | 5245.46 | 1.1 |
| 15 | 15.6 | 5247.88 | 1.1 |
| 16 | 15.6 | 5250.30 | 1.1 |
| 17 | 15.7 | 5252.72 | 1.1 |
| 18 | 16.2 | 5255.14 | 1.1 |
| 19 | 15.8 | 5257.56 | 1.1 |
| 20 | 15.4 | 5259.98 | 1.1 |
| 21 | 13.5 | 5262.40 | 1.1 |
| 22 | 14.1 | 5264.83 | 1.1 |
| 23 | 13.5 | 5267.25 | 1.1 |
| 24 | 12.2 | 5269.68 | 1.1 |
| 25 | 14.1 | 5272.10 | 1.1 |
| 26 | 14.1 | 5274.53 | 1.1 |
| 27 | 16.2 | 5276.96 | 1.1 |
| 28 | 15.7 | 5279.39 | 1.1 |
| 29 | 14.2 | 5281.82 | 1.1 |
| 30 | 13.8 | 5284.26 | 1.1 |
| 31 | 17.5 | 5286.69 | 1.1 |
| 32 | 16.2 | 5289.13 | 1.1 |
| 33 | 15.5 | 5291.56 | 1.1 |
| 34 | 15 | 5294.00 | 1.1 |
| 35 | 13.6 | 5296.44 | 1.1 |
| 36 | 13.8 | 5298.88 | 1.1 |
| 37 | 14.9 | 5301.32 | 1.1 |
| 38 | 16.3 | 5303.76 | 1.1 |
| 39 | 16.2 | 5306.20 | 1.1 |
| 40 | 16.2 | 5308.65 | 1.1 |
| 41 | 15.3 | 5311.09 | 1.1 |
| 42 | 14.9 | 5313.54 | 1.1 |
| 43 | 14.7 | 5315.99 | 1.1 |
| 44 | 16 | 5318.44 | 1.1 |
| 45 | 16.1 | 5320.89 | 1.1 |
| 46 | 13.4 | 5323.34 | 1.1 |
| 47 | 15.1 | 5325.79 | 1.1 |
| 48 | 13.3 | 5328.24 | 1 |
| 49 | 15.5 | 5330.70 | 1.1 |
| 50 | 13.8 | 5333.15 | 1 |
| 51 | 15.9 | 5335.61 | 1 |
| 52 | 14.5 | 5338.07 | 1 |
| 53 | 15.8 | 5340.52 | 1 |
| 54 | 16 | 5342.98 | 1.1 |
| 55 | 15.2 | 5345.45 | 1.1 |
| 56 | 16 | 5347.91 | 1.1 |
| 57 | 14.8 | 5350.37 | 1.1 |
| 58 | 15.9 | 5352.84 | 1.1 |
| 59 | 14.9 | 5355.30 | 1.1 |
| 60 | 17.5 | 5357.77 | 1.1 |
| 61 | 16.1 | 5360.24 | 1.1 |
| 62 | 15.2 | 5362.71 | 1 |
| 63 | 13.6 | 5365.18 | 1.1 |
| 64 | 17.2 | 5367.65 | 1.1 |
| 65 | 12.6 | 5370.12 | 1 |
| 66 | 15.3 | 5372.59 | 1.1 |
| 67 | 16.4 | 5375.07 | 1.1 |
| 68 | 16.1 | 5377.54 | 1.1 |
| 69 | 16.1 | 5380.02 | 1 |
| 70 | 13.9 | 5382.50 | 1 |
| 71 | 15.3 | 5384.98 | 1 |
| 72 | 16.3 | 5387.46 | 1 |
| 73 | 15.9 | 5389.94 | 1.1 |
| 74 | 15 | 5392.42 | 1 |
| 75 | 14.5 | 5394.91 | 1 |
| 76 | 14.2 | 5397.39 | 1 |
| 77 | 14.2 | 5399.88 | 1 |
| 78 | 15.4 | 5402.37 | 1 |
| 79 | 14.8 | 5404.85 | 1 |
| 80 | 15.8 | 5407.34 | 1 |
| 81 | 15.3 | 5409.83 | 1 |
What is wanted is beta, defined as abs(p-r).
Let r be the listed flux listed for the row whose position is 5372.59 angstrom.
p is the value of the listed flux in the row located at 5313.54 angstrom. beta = 0.4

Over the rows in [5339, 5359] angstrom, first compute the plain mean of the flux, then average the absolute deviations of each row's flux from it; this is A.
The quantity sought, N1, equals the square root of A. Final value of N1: 0.77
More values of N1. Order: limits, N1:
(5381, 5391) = 0.87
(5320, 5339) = 0.97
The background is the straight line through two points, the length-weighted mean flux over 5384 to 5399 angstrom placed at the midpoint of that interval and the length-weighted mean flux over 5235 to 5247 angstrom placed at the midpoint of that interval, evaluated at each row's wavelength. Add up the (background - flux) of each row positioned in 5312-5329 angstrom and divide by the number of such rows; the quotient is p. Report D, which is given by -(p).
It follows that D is -0.5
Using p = 0.5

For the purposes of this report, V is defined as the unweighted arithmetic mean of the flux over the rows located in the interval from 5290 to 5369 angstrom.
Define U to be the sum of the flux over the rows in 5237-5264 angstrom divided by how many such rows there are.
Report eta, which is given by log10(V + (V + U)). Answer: 1.662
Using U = 15.4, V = 15.3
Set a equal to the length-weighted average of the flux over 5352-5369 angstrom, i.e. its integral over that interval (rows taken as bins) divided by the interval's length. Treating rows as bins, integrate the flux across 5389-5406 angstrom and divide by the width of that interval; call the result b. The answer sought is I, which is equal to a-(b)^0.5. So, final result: 11.9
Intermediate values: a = 15.7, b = 14.8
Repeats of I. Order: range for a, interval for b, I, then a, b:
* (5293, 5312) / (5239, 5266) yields 11.3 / 15.2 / 15.3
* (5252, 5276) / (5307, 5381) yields 10.5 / 14.5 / 15.3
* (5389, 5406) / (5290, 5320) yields 10.9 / 14.8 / 15.2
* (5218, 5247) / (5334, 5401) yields 11.7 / 15.6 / 15.3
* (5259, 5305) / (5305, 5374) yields 10.8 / 14.7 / 15.3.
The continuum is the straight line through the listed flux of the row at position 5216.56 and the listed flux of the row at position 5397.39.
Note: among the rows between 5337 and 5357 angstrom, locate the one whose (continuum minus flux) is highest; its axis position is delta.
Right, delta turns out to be 5338.07 angstrom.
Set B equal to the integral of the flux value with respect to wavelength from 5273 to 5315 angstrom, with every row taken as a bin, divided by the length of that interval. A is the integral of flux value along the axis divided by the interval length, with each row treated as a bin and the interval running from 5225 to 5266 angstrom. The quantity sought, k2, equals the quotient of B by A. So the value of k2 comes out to 1.00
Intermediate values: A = 15.3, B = 15.2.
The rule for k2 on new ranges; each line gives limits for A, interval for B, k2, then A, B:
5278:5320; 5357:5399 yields 1.00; 15.3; 15.3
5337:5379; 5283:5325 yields 0.99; 15.5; 15.3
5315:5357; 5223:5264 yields 1.02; 15.1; 15.4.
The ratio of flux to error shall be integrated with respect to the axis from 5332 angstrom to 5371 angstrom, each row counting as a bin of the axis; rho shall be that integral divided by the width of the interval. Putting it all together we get 14.4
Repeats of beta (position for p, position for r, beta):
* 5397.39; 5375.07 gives 2.2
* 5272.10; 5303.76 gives 2.2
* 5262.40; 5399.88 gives 0.7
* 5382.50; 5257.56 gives 1.9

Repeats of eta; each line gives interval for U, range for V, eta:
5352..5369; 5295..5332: 1.661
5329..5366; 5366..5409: 1.661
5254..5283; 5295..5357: 1.652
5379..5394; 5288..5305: 1.658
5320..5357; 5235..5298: 1.654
